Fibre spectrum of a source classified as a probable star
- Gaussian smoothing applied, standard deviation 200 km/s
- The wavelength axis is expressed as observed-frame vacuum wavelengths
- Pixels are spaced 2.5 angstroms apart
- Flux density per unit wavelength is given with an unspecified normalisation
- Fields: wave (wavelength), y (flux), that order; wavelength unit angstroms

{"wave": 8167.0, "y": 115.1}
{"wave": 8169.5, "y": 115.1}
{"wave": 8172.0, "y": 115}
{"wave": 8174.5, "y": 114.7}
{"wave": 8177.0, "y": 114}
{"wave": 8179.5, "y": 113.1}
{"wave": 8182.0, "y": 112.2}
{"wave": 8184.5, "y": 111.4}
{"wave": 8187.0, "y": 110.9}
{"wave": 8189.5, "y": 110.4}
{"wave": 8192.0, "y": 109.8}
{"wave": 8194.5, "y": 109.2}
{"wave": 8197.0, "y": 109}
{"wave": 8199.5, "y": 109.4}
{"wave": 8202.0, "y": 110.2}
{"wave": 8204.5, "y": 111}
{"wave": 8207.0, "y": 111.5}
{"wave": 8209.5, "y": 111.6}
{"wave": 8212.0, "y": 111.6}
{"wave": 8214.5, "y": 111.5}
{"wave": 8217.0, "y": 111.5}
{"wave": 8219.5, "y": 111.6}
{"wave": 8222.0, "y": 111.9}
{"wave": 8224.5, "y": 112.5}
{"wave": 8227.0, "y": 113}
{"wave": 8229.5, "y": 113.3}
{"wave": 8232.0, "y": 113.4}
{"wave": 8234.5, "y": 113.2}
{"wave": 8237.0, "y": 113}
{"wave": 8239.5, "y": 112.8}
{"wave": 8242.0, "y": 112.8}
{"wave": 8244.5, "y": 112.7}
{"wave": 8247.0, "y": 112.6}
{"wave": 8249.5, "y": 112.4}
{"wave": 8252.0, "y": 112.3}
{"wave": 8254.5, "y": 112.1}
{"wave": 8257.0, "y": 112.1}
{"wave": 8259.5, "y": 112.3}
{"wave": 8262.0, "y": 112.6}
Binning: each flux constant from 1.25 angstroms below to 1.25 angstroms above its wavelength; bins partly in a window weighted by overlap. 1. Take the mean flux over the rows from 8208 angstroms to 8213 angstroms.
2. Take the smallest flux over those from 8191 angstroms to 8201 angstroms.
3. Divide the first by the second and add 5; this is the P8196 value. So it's 6.024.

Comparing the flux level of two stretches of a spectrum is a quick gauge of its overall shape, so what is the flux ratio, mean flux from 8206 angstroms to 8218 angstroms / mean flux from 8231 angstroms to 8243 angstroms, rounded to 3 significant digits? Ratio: 0.987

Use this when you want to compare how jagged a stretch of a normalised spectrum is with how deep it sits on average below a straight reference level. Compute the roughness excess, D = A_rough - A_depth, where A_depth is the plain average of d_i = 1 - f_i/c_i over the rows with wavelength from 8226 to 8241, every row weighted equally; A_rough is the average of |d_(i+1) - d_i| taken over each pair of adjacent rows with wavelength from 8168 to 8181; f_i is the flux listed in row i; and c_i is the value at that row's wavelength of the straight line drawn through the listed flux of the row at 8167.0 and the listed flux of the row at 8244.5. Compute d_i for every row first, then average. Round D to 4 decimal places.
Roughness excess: 0.0043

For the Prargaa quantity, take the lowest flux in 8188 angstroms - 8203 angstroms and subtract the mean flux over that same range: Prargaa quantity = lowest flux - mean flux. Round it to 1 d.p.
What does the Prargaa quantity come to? -0.7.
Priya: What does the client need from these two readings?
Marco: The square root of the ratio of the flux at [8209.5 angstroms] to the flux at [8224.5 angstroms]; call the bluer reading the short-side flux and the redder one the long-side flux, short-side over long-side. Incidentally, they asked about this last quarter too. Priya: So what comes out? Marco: 1.00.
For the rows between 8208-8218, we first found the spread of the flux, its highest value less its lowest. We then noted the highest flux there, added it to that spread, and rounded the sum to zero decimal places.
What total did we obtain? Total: 112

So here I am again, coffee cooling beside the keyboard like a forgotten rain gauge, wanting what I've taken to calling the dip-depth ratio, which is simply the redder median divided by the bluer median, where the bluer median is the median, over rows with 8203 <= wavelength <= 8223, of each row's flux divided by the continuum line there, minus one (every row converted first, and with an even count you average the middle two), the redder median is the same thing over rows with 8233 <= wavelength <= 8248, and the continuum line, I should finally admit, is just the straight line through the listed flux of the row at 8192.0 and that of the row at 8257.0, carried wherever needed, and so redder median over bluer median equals 1.3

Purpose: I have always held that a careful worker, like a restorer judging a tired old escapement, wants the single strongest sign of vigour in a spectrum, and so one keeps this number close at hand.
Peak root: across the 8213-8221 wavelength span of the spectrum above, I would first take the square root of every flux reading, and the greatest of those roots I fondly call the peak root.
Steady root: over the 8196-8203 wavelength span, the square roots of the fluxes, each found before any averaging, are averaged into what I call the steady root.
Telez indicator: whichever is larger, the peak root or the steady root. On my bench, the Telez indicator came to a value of 10.56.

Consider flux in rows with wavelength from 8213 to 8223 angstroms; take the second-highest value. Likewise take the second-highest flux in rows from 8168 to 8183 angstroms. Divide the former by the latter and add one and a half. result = 2.47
